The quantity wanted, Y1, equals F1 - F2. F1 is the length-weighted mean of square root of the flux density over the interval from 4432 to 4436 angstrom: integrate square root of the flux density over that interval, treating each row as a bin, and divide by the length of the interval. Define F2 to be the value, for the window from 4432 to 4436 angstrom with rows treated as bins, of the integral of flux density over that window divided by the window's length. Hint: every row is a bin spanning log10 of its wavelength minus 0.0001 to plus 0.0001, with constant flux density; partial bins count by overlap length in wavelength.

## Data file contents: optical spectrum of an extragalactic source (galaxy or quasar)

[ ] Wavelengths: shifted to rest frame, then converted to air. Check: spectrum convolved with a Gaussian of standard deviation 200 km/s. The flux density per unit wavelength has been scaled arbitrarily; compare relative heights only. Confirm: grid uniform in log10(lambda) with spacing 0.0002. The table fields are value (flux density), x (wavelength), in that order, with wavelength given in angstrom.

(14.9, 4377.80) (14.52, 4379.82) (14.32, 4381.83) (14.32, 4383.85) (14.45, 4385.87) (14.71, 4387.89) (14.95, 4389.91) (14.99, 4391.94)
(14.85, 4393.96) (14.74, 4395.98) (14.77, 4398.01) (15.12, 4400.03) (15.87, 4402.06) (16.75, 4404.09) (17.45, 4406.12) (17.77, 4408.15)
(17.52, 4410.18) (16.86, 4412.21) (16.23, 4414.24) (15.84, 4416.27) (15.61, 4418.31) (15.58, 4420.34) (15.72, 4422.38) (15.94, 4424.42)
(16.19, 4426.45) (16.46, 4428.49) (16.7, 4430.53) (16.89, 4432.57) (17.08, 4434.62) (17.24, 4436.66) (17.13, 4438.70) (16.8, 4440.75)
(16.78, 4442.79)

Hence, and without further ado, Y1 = -12.9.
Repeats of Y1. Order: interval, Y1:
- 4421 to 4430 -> -12.1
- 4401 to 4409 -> -12.8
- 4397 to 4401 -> -11.1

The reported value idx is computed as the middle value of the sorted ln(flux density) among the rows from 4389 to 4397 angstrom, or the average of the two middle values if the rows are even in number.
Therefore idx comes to 2.70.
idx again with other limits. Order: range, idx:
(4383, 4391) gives 2.68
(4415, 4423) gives 2.75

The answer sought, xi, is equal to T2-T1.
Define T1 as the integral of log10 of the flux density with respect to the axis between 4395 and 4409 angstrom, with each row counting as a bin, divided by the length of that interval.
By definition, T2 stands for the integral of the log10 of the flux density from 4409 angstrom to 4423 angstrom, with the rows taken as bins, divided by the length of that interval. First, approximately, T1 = 1.20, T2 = 1.21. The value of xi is 0.01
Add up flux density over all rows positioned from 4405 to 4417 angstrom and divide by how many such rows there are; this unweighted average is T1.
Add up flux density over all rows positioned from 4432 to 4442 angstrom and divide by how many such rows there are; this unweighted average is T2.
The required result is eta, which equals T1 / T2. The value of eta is 1.00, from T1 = 16.9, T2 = 17.0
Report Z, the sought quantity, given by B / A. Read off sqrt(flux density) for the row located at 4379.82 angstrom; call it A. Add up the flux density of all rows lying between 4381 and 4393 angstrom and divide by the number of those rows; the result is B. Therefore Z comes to 3.84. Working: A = 3.81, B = 14.62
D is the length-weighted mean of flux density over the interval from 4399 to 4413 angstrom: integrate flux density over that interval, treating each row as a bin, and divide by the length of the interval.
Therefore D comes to 16.8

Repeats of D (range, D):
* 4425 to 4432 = 16.5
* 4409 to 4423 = 16.2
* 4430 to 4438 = 17.0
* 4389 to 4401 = 14.9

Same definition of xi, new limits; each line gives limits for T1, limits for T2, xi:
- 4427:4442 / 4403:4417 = 0.00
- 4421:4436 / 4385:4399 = -0.05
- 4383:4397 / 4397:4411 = 0.05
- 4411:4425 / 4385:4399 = -0.03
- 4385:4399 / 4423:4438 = 0.05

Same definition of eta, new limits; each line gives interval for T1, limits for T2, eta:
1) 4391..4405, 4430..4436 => 0.91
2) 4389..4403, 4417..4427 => 0.95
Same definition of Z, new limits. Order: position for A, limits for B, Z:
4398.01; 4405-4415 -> 4.47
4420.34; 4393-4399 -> 3.75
